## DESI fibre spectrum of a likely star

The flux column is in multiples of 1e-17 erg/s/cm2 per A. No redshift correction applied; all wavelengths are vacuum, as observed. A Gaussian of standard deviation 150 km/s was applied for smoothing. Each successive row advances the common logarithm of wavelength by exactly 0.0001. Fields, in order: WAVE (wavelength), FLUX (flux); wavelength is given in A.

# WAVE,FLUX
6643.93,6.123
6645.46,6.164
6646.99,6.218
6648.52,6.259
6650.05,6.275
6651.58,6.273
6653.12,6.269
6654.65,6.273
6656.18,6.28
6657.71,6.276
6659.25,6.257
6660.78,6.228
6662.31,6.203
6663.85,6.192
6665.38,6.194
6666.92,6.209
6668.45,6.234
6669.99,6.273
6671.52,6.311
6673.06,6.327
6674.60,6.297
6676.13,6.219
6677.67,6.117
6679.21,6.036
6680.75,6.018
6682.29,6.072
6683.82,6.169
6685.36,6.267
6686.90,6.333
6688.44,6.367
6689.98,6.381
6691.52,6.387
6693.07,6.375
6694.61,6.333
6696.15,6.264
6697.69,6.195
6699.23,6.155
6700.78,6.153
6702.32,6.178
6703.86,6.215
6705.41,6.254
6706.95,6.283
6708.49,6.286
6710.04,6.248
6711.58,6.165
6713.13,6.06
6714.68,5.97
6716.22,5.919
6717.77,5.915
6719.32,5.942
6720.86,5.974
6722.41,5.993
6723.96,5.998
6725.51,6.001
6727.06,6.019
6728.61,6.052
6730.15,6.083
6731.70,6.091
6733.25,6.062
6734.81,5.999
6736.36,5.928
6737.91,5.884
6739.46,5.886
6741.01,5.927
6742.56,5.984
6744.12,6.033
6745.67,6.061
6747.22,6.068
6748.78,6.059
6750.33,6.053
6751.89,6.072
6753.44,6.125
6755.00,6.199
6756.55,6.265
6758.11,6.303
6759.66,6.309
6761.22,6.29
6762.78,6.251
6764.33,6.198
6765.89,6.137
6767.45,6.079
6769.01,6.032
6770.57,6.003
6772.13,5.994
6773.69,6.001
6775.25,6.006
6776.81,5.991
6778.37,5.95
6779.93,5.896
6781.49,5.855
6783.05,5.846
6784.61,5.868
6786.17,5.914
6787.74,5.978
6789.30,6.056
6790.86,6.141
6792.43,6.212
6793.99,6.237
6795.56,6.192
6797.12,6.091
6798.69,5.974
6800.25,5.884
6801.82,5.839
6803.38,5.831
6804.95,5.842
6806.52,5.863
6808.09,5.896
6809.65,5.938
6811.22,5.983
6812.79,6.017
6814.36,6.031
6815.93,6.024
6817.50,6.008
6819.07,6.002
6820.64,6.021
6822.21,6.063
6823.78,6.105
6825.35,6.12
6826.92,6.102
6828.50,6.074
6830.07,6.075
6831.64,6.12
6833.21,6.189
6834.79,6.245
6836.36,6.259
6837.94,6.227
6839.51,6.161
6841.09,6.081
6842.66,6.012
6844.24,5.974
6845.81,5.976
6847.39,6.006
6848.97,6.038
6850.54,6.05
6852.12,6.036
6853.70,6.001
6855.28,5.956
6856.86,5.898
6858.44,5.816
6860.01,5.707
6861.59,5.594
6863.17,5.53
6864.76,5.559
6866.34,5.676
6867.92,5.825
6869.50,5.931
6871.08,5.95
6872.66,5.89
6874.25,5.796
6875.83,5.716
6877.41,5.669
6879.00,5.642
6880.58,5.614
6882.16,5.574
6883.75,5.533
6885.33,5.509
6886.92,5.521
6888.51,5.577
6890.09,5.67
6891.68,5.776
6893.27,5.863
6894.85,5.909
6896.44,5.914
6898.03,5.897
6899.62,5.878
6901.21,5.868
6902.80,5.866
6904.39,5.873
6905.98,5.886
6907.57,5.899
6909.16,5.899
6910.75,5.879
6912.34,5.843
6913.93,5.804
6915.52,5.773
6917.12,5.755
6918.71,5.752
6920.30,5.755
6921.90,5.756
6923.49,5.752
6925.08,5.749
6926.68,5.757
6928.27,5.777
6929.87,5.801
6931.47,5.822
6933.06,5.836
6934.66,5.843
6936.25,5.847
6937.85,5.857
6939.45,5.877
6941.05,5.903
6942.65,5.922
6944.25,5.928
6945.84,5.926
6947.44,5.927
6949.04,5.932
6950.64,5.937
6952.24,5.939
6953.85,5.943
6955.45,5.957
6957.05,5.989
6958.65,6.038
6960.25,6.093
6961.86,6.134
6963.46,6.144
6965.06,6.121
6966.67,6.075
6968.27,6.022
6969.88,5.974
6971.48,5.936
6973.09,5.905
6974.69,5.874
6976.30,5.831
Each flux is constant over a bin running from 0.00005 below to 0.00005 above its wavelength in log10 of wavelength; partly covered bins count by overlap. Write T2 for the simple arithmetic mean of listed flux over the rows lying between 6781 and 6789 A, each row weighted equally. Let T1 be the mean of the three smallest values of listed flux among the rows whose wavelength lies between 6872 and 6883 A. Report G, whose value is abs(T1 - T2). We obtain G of 0.28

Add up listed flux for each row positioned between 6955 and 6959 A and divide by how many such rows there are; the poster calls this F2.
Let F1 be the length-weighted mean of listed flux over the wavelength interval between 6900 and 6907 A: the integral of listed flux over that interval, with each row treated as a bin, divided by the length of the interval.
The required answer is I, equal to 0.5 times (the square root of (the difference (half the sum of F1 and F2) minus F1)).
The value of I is 0.12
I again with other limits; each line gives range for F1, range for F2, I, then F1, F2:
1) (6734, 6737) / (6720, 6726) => 0.07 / 5.95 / 5.99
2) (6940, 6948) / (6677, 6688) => 0.17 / 5.92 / 6.14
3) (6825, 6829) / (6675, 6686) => 0.07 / 6.09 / 6.13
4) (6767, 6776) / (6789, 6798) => 0.13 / 6.01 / 6.15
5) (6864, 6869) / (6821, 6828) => 0.22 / 5.71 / 6.10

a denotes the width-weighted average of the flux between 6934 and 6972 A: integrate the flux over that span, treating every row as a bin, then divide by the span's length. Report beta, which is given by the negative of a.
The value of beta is -5.97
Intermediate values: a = 5.97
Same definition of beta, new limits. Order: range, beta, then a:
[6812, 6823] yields -6.02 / 6.02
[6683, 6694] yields -6.32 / 6.32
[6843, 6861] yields -5.95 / 5.95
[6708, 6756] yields -6.03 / 6.03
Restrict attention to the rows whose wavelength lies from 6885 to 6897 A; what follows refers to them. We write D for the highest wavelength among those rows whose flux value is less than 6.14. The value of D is 6896.44 A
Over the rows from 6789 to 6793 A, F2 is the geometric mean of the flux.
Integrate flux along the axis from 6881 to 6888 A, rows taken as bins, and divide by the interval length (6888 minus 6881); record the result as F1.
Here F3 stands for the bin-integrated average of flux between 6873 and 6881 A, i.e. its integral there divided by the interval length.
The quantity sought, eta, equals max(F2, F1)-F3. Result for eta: 0.44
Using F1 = 5.54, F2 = 6.14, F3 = 5.70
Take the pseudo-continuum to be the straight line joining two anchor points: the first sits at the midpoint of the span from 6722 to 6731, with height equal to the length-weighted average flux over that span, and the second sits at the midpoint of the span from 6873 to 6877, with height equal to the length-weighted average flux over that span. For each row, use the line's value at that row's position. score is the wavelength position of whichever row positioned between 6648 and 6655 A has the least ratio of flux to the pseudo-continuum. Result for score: 6648.52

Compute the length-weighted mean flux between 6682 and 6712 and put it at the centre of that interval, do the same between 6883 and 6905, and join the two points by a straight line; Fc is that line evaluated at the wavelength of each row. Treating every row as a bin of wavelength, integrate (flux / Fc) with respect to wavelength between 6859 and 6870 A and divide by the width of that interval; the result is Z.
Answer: 0.97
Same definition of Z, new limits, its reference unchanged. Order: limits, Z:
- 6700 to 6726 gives 0.98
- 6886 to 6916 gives 1.01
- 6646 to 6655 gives 0.98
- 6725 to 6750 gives 0.98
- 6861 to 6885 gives 0.98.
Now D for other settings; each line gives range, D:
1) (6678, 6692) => 6682.29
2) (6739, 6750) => 6748.78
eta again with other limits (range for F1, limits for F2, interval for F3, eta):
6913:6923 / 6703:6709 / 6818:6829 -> 0.19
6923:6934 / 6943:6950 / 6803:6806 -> 0.10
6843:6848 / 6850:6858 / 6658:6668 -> -0.23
